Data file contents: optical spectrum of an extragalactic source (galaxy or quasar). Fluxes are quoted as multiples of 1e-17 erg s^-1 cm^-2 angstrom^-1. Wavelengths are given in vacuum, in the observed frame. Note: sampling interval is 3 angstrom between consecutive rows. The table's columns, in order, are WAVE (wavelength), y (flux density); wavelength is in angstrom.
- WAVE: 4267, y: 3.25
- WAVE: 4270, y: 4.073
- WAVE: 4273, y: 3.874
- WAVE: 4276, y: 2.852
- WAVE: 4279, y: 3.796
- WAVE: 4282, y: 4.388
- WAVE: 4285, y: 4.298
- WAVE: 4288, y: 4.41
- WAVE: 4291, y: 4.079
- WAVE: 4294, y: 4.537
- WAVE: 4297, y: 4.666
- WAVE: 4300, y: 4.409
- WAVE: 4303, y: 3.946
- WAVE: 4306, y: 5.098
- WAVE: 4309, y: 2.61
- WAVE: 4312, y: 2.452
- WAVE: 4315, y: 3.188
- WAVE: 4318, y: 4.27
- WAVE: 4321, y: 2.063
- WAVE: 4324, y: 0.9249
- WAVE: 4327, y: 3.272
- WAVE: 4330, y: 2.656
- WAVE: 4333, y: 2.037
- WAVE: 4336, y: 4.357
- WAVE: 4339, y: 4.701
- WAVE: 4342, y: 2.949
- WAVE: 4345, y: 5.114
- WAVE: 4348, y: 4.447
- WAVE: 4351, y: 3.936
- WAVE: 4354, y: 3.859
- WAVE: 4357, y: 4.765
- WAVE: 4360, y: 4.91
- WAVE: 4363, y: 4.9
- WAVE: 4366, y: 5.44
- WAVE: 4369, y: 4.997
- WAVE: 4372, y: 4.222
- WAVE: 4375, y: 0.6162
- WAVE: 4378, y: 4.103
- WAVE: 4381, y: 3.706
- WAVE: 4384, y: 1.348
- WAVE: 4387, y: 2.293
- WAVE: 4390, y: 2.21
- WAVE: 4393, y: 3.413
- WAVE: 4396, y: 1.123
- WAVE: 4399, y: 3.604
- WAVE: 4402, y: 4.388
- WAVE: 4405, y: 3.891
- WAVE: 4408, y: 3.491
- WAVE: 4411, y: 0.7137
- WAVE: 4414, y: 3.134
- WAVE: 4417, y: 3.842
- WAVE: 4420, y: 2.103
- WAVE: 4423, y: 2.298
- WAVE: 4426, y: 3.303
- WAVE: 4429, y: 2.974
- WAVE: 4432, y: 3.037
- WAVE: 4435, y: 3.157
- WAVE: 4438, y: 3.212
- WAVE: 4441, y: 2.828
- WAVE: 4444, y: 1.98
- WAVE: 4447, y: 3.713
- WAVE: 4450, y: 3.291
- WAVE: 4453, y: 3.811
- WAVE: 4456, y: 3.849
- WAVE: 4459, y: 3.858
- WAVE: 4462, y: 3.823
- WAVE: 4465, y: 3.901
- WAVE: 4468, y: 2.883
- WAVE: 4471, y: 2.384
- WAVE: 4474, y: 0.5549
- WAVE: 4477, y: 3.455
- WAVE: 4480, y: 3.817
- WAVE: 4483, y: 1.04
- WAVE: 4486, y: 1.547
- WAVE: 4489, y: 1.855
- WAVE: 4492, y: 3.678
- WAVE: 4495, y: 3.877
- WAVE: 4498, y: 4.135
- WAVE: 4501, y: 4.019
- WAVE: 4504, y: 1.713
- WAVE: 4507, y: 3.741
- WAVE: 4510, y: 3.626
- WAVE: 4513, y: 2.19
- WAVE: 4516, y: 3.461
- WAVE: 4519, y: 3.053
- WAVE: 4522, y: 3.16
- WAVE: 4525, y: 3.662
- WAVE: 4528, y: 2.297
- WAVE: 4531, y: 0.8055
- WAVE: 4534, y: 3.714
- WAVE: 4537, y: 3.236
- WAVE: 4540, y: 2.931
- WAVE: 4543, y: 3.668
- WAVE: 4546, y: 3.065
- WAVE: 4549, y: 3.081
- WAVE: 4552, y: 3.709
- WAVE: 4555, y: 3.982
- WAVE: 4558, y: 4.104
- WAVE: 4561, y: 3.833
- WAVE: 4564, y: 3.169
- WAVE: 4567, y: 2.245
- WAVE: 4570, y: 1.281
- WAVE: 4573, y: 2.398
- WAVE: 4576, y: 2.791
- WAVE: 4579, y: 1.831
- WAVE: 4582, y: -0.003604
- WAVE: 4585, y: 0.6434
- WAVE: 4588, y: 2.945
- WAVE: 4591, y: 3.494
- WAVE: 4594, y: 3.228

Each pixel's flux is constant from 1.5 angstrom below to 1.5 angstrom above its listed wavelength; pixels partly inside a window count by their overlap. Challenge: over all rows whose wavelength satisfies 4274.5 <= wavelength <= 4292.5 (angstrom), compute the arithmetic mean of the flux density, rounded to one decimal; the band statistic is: 4.0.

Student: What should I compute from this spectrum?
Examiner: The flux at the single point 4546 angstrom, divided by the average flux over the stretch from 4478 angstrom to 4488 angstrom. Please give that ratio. 1.4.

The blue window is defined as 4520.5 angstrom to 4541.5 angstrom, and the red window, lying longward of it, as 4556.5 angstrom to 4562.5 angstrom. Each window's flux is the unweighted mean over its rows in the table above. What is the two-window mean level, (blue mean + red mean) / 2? 3.4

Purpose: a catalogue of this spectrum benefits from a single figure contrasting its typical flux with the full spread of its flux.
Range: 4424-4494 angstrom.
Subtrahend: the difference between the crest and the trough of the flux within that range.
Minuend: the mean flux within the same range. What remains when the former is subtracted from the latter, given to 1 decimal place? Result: -0.4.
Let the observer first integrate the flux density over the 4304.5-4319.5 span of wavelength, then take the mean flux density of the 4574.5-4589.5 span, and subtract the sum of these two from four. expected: -50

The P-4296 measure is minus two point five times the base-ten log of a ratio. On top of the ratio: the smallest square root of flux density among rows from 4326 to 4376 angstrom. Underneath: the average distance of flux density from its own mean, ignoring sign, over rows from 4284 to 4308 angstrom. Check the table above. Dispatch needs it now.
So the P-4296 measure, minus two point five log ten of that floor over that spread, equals -1.2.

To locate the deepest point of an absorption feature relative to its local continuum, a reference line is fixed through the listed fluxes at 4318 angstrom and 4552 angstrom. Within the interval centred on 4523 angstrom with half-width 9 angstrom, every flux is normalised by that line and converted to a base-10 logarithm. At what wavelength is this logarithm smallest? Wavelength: 4531 angstrom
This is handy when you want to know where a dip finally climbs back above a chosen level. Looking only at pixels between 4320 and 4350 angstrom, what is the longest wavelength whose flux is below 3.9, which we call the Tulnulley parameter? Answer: 4342 angstrom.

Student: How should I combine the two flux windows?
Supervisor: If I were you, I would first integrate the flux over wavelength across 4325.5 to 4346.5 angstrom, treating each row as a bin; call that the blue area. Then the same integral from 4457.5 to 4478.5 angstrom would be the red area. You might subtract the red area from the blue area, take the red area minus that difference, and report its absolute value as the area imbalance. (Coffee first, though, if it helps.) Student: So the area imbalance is 50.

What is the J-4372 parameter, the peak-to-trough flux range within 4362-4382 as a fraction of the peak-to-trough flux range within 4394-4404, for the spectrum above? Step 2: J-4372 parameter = 1.5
